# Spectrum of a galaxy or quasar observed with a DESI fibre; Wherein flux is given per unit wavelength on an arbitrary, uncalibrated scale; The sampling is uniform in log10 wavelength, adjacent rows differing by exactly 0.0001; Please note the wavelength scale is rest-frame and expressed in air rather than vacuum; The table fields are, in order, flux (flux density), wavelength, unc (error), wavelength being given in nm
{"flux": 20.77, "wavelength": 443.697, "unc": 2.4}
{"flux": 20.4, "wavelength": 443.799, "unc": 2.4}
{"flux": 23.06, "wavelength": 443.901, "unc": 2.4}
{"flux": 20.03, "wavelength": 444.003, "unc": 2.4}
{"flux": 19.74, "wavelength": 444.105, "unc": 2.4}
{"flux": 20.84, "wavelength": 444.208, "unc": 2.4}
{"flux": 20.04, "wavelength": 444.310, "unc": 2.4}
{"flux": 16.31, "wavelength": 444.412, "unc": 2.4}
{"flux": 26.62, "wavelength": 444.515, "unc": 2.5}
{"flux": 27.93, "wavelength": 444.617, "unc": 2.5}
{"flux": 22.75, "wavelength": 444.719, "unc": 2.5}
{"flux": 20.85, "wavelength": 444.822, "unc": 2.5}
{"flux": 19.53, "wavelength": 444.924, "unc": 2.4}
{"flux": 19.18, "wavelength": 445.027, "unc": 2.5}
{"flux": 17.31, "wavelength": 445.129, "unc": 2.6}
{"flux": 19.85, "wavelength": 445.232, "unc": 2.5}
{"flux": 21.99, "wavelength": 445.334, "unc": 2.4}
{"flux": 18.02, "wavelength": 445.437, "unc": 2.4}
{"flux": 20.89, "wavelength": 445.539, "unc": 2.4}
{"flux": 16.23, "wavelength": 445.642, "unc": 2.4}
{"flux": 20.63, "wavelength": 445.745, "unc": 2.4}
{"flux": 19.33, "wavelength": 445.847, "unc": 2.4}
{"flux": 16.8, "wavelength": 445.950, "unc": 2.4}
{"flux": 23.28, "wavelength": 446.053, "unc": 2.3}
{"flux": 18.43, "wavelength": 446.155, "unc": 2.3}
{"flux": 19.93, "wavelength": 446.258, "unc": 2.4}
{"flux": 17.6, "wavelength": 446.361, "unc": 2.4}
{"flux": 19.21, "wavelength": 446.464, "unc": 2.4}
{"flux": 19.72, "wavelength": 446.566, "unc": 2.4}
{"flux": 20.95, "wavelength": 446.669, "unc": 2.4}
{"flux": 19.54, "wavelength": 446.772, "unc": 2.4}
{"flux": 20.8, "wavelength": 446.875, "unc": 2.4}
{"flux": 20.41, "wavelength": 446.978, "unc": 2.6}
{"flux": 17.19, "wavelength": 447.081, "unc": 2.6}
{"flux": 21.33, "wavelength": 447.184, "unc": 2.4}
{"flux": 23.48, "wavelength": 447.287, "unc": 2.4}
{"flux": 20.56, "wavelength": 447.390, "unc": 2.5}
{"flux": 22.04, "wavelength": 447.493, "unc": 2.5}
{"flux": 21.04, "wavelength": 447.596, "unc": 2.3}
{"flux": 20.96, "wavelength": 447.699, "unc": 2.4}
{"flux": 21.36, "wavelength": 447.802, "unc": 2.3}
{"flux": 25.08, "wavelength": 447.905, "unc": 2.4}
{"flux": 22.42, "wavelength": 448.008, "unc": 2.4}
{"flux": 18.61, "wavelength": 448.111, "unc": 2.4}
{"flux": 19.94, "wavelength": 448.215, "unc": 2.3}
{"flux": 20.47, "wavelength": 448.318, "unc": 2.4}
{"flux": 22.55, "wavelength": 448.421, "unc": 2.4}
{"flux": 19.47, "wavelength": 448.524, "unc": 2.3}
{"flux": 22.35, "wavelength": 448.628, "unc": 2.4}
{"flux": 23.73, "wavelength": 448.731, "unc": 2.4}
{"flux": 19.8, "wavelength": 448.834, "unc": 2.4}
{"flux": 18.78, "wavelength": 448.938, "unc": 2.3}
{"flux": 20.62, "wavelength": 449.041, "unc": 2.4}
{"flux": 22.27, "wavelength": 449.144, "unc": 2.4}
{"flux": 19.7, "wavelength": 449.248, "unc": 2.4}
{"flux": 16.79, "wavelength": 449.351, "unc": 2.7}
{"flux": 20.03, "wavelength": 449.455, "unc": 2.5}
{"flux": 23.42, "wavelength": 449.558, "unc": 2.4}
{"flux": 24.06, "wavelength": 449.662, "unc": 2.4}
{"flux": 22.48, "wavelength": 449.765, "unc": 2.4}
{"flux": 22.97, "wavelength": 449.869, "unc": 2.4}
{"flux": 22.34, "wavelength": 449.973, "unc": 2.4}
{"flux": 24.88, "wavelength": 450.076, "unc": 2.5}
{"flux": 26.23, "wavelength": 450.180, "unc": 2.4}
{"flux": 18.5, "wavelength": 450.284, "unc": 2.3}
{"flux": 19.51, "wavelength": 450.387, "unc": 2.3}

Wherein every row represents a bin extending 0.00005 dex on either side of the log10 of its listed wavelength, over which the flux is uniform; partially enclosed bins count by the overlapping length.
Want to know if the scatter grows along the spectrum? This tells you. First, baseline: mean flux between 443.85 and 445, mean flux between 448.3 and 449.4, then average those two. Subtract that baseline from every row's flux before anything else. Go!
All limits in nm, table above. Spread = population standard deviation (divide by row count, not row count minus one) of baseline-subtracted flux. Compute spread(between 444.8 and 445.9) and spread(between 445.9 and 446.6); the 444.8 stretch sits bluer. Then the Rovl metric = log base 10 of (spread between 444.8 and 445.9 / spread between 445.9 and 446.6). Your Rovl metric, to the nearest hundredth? -0.08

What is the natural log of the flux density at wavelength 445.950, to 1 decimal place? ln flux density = 2.8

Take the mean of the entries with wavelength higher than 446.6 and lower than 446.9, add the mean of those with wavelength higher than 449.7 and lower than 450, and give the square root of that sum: 6.6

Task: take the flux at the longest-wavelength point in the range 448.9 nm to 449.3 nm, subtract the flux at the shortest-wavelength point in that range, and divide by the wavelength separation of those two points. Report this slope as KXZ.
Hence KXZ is 3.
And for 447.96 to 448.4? -6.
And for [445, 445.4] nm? 9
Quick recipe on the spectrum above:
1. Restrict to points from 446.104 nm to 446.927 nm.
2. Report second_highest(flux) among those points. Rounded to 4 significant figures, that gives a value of 20.80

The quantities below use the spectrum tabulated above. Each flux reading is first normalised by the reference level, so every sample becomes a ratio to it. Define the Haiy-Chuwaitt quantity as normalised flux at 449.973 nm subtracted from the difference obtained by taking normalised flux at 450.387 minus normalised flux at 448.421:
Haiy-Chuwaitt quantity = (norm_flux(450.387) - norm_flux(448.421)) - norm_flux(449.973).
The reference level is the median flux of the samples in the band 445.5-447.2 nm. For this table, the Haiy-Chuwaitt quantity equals -1.3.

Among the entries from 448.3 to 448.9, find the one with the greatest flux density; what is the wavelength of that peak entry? 448.731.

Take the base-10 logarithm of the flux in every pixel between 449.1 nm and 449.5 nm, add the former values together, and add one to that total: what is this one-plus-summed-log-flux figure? 6.2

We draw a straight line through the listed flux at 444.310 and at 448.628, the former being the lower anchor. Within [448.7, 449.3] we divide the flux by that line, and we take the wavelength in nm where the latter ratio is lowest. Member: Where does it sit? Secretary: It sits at 448.938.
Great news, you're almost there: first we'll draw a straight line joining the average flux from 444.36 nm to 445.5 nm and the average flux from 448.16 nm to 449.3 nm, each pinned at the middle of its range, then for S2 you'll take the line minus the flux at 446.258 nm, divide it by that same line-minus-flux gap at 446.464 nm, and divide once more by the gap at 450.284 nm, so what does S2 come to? 0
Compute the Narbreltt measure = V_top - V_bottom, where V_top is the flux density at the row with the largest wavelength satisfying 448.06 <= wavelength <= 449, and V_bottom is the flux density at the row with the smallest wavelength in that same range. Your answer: 0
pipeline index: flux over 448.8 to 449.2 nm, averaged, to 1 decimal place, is 20.4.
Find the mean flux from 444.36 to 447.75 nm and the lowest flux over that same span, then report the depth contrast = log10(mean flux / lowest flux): 0.10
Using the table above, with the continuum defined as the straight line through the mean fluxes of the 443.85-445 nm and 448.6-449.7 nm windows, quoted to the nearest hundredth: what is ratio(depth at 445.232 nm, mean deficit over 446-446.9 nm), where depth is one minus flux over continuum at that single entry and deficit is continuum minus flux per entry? 0.05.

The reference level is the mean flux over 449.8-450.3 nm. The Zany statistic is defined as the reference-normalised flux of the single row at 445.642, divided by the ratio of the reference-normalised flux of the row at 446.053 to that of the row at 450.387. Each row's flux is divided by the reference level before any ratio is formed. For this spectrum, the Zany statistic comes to 0.59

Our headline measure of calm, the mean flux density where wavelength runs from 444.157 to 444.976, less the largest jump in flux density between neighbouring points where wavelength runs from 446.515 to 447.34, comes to 17.7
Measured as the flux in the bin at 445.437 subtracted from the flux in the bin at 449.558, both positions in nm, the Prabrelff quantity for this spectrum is 5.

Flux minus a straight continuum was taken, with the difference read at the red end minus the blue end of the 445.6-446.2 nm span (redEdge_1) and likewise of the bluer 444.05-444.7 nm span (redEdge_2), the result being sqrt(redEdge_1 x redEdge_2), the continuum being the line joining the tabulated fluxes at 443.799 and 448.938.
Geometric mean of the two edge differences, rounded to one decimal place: 4.4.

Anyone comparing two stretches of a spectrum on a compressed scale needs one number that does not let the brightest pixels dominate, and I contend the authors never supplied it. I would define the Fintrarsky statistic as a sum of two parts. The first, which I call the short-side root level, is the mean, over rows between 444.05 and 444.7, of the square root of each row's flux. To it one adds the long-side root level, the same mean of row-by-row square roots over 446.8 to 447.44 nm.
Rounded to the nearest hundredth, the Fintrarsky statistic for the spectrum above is 9.20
